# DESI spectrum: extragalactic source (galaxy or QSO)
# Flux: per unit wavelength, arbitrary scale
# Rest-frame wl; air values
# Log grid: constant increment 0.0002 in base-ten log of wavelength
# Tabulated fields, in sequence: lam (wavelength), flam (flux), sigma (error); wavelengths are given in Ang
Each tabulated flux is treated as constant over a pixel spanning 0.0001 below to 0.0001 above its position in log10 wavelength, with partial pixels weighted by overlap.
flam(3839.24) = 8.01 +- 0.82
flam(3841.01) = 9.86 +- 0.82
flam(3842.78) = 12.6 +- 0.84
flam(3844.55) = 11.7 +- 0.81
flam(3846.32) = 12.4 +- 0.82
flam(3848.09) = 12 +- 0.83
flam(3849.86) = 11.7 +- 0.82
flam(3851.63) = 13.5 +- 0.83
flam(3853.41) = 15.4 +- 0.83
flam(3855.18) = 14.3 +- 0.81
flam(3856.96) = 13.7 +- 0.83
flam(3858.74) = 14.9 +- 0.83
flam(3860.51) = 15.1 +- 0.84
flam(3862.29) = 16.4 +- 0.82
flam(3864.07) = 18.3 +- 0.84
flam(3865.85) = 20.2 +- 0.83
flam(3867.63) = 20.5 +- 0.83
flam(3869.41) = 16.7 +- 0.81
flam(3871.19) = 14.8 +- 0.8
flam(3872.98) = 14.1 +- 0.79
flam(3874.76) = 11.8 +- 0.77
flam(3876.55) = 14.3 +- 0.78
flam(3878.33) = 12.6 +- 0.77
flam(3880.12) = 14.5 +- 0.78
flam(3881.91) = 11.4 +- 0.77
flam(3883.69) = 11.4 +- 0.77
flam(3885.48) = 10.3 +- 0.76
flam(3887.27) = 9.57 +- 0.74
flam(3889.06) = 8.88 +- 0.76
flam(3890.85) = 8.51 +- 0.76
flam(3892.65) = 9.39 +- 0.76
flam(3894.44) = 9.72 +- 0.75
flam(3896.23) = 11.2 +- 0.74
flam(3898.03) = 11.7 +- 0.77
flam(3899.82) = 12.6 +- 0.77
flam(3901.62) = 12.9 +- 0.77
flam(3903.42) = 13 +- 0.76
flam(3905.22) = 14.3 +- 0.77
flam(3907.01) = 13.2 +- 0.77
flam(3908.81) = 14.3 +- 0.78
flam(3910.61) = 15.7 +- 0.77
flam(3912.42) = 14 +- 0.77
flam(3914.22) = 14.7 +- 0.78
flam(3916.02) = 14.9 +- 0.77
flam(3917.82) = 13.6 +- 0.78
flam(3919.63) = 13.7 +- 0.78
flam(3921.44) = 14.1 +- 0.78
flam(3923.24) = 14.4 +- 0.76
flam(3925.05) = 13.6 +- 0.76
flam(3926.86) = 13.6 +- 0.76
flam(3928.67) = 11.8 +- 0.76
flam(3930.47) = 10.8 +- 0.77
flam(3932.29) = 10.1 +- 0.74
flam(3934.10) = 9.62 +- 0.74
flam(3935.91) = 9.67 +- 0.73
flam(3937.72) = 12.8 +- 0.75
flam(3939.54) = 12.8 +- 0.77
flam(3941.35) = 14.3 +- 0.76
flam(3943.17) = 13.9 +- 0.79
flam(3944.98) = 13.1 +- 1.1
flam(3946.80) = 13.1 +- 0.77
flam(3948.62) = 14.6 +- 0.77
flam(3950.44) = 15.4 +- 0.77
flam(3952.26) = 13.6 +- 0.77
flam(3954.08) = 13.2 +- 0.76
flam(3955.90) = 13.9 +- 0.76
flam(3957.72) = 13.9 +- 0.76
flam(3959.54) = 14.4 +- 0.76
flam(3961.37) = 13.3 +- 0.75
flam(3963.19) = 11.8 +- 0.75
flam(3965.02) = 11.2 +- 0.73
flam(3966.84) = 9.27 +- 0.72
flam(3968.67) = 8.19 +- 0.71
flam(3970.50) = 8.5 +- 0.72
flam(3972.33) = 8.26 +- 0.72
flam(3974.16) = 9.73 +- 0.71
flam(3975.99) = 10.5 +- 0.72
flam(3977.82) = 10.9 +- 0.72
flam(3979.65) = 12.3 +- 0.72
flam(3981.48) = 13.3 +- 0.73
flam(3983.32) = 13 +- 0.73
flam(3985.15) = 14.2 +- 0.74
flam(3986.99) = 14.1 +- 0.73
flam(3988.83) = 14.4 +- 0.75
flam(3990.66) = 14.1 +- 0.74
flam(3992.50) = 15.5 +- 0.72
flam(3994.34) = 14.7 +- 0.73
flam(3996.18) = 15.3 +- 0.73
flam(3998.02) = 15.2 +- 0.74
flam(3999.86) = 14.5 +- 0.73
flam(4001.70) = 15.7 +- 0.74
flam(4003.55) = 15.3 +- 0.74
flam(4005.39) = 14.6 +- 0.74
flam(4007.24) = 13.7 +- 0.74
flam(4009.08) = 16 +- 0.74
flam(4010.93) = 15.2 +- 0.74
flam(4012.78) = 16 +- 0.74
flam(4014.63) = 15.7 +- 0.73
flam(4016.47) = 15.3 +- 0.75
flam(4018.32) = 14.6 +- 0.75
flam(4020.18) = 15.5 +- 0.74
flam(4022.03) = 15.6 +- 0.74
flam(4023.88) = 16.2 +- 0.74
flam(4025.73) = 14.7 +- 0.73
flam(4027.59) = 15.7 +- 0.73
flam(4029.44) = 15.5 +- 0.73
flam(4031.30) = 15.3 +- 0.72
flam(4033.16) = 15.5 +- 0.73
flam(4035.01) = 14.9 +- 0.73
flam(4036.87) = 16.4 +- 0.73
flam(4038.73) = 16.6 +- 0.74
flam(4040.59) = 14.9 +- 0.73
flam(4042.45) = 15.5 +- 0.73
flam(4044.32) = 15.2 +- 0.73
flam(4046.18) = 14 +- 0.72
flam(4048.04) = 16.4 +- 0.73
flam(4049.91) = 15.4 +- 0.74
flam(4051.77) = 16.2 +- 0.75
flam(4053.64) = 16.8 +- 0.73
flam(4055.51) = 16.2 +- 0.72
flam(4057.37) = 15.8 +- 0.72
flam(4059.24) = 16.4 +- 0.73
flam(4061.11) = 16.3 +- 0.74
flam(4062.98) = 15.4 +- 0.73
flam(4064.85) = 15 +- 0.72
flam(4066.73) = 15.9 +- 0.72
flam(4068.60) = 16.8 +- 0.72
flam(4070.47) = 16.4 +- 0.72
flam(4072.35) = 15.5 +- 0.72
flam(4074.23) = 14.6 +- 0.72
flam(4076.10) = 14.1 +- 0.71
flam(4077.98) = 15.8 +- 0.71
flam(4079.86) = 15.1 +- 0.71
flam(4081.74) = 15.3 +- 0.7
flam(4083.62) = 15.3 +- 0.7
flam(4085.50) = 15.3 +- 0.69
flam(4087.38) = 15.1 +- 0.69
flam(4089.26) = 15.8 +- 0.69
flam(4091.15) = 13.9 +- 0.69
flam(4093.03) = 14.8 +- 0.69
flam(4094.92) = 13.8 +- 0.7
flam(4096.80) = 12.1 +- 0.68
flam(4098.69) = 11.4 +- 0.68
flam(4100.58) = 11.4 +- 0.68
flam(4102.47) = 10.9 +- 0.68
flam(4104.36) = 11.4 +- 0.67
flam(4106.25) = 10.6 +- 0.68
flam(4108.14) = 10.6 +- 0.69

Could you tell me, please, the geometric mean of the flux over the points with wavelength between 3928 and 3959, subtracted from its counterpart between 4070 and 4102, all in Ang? 2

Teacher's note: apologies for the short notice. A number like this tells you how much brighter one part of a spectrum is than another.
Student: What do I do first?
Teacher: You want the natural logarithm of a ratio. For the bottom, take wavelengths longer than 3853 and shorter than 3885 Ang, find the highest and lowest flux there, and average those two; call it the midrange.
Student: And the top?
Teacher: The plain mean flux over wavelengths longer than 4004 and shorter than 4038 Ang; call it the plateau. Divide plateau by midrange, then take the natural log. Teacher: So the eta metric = -0.04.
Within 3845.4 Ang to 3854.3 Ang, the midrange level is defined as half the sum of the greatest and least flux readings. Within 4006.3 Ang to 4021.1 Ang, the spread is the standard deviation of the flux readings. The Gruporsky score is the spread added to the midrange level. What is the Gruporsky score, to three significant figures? 14.3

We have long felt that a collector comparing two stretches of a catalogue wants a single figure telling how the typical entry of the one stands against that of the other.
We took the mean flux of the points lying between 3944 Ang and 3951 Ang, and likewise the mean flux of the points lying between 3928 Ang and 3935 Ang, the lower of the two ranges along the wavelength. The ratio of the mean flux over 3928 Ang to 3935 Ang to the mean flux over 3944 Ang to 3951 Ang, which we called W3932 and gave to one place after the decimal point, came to 0.8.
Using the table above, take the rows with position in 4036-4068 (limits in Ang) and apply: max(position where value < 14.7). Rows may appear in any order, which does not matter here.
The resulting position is 4046.18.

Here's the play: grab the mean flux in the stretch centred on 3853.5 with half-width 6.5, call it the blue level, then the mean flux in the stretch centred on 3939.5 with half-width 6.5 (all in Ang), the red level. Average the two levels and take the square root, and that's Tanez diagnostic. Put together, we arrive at 3.60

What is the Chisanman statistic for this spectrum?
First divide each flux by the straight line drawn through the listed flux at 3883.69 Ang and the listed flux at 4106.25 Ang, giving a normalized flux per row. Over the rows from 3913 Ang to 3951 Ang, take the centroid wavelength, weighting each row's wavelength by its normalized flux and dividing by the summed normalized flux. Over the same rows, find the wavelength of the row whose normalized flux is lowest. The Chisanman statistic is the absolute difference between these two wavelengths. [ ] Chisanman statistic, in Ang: 1.9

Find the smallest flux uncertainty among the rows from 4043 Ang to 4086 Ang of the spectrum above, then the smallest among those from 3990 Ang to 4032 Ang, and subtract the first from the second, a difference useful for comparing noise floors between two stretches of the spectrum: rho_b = 0.030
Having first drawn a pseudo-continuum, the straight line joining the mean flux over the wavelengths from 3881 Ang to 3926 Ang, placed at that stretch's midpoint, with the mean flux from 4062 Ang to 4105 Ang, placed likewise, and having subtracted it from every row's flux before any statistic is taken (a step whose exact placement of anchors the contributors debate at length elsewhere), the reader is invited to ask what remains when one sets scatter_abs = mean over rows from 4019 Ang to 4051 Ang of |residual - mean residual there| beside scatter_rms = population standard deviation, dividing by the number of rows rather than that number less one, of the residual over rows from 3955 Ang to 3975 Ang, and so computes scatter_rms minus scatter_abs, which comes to 1.9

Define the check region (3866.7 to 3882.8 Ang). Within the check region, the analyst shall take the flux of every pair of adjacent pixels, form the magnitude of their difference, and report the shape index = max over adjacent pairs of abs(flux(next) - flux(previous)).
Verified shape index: 3.8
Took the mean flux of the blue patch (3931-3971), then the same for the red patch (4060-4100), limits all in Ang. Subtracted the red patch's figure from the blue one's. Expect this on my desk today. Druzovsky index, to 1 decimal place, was -2.6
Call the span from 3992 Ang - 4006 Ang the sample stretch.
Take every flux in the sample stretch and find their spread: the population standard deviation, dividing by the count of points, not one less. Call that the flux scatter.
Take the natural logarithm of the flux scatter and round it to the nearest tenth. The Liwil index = -0.9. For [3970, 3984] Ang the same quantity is 0.6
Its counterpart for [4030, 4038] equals -0.6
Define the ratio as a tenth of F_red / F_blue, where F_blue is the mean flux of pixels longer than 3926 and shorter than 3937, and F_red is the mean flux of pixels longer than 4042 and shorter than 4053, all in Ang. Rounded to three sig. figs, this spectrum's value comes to 0.141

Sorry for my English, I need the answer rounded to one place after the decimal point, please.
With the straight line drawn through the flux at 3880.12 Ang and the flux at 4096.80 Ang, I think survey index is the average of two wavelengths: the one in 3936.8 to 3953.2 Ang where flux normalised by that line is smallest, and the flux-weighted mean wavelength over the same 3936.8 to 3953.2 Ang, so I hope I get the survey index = 3941.4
